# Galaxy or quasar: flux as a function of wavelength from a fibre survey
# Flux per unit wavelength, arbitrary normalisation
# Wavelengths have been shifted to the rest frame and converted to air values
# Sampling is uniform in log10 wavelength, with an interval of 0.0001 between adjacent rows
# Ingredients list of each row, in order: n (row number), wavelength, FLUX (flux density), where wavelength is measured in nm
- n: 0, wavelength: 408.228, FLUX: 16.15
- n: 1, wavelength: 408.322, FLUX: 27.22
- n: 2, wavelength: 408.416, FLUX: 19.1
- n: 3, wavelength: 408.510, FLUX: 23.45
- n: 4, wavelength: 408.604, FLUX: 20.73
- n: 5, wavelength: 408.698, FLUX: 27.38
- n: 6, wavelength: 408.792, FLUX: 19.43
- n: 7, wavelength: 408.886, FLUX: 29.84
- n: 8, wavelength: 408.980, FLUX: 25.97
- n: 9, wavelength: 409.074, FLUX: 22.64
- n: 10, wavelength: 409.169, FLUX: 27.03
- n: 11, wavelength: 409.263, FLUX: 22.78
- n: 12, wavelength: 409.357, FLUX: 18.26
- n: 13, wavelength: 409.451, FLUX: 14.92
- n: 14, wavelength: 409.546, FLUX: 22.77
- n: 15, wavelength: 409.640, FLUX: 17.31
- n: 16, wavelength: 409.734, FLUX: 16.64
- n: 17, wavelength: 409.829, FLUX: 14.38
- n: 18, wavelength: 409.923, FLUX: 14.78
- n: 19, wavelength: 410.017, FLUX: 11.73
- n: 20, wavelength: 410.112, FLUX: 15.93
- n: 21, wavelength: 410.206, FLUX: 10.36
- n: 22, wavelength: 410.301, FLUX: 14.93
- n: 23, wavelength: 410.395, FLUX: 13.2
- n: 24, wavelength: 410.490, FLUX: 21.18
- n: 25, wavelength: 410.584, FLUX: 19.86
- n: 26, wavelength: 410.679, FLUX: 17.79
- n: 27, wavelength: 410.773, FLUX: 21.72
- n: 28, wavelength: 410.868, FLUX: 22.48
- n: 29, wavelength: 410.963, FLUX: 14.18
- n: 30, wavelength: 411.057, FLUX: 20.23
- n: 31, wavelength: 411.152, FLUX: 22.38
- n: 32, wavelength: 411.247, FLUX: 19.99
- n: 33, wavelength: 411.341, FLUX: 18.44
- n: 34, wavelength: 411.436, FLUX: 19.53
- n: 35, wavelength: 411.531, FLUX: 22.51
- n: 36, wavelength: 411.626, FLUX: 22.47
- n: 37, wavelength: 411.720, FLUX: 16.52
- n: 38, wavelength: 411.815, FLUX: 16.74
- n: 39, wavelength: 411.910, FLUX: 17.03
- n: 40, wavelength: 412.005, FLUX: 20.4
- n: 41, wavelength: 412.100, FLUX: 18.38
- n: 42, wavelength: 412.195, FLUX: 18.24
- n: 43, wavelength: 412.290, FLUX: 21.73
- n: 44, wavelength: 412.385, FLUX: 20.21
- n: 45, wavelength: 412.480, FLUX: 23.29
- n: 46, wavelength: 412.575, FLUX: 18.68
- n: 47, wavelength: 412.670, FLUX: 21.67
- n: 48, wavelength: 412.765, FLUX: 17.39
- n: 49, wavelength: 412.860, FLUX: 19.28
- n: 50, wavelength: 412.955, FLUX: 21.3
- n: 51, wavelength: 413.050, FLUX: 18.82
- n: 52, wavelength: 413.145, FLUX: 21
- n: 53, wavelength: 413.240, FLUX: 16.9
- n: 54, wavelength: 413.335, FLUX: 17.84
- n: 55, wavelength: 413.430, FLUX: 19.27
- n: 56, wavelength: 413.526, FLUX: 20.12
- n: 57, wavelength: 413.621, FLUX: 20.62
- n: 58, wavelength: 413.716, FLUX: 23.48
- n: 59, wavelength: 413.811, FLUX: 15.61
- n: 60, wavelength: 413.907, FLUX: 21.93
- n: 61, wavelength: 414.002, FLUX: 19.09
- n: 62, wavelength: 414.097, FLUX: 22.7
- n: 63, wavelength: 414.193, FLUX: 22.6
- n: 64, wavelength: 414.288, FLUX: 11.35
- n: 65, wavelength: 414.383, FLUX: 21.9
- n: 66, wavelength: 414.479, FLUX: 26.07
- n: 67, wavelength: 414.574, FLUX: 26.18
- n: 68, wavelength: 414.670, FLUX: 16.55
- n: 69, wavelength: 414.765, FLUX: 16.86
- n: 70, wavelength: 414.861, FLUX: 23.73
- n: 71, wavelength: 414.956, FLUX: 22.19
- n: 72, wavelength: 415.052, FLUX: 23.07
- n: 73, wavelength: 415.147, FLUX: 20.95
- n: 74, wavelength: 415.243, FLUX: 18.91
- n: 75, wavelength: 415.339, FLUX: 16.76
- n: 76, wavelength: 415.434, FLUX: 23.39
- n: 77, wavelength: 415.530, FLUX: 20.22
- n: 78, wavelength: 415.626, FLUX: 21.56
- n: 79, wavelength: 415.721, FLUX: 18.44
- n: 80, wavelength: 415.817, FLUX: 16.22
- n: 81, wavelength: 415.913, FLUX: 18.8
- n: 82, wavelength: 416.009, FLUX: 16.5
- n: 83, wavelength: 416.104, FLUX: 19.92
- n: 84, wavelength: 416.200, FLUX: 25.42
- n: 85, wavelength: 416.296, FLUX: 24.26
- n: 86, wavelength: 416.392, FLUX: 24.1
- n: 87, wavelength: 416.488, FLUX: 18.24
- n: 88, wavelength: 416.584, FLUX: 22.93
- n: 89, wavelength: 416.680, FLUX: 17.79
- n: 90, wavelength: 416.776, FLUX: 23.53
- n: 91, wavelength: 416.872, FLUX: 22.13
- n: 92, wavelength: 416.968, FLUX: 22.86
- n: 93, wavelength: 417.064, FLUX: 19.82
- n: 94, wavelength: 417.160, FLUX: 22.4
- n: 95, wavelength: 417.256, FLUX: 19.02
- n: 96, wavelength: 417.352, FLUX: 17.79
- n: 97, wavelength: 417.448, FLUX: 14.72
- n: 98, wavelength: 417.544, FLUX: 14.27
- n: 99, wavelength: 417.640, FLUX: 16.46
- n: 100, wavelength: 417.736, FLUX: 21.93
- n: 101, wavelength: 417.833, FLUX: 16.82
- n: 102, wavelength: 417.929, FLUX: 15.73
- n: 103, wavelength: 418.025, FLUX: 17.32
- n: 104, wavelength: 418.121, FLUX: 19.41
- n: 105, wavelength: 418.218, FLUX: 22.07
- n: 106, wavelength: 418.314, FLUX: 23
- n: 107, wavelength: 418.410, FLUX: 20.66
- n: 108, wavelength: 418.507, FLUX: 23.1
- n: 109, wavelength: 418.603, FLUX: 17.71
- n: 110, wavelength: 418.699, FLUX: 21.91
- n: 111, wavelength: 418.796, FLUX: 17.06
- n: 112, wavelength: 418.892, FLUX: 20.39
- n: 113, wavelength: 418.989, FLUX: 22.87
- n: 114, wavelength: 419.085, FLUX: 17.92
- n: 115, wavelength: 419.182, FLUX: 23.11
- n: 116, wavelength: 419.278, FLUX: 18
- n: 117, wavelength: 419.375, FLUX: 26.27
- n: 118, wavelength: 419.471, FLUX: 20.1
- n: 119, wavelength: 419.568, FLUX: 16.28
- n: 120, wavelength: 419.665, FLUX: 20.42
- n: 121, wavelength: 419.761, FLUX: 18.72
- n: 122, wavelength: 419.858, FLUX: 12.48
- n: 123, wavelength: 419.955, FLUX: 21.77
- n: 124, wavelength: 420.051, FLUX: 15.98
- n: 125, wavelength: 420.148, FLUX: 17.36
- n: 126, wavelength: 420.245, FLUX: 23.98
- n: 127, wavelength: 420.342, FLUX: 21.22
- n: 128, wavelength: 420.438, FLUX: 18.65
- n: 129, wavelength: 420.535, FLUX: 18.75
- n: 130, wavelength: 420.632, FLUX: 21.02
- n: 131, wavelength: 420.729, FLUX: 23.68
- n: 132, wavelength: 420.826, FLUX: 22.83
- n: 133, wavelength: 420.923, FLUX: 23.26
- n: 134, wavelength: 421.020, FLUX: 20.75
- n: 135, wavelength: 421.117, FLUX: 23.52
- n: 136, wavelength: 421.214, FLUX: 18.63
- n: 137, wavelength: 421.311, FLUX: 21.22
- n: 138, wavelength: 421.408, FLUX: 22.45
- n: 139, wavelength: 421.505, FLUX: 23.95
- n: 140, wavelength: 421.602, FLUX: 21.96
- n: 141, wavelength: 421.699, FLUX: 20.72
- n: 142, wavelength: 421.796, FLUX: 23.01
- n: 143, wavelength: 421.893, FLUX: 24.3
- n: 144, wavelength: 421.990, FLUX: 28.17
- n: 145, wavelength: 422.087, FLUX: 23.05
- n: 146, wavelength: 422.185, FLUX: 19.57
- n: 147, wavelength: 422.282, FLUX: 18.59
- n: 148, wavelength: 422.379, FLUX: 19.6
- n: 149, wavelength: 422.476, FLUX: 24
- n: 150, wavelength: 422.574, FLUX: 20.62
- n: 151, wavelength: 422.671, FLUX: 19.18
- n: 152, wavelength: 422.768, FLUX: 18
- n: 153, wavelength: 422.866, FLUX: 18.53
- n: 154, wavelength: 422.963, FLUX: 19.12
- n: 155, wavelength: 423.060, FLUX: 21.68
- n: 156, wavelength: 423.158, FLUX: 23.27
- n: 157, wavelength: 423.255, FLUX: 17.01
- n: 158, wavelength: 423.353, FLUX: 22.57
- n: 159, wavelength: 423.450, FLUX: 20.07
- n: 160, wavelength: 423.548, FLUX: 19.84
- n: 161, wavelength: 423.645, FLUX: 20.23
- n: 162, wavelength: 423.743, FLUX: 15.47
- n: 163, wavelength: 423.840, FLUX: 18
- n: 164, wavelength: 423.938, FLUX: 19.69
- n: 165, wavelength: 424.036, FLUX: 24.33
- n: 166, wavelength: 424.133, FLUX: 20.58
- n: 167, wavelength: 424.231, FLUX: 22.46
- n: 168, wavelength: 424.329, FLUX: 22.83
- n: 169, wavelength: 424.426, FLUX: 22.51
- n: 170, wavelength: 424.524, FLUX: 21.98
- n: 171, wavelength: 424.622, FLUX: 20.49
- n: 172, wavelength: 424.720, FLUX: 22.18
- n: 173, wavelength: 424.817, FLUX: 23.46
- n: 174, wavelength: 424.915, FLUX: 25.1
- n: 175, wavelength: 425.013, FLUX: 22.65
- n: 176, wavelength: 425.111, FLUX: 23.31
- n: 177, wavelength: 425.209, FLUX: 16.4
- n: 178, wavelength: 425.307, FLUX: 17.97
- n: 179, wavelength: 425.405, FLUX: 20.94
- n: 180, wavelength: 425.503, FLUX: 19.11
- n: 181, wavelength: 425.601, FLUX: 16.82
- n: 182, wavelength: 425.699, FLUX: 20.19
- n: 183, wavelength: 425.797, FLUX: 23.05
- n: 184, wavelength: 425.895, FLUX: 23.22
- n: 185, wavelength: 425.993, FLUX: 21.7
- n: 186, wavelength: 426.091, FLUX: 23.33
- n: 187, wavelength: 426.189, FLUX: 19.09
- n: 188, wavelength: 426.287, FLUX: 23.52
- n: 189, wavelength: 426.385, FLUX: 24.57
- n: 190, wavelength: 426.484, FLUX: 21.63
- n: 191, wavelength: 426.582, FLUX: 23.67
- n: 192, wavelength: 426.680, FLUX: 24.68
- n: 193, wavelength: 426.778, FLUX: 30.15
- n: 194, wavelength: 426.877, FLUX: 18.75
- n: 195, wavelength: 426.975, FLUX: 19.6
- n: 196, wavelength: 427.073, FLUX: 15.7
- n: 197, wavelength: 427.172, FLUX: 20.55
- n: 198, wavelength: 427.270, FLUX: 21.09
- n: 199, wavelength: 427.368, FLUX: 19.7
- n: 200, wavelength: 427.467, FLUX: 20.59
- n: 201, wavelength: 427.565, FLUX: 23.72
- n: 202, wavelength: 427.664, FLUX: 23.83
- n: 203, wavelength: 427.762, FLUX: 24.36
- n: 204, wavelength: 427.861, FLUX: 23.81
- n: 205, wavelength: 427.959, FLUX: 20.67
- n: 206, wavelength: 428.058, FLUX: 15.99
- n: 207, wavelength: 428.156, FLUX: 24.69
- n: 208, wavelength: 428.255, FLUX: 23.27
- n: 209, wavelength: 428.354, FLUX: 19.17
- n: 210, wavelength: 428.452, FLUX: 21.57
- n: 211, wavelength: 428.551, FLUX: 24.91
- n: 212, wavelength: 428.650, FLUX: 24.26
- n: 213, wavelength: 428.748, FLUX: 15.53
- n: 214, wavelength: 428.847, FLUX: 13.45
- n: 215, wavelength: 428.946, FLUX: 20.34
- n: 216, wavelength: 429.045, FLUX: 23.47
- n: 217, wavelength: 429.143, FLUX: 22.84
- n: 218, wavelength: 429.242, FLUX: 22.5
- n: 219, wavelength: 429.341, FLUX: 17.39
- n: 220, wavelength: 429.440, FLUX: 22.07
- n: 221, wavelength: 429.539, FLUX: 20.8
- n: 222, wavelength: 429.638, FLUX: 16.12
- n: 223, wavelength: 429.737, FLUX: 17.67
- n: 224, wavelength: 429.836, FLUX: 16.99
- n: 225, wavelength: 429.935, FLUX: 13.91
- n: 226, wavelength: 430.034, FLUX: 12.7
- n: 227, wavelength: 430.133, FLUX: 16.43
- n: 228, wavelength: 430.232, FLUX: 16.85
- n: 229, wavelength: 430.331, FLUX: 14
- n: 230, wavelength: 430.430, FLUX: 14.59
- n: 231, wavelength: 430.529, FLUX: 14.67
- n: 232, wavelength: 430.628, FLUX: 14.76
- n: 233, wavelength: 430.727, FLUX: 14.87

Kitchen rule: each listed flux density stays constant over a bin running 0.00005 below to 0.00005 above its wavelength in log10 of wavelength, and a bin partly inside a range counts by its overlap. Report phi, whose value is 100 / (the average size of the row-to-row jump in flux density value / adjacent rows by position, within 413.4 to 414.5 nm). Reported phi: 22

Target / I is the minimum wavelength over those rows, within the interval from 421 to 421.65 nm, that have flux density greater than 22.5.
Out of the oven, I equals 421.117 nm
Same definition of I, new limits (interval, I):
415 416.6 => 415.052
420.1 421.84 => 420.245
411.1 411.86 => 411.531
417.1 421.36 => 418.314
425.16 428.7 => 425.797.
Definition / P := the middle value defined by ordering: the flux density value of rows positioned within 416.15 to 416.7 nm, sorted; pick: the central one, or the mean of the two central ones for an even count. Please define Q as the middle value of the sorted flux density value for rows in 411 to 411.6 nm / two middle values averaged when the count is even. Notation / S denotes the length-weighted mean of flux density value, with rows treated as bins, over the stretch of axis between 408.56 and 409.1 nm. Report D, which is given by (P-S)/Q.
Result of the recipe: -0.05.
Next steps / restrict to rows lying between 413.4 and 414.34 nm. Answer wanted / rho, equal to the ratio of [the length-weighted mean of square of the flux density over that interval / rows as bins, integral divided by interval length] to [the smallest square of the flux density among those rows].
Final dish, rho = 3.1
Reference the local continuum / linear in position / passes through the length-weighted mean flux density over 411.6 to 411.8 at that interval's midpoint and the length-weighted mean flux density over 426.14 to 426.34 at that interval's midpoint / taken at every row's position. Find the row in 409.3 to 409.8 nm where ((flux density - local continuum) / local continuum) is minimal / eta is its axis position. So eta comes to 409.451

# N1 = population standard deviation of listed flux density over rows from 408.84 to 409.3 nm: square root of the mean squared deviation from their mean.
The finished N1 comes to 2.7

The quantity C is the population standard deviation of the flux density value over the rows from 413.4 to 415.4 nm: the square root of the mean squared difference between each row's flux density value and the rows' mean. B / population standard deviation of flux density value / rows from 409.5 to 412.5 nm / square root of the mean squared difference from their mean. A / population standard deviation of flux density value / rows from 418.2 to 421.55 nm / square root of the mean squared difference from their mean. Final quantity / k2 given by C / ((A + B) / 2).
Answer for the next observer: 1.13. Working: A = 2.8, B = 3.4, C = 3.53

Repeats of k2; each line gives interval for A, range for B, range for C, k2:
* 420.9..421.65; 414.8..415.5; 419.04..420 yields 1.78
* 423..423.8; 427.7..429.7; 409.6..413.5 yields 1.04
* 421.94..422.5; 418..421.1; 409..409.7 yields 1.24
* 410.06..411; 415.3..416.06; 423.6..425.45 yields 0.81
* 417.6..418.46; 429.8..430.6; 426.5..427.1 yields 2.31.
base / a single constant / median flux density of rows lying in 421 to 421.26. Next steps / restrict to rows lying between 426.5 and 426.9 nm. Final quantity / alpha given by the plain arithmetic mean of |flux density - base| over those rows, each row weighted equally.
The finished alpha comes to 4.6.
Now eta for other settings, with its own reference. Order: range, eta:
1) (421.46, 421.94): 421.699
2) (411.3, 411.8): 411.720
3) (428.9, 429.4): 429.341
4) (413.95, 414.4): 414.288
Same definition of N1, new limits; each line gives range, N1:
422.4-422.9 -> 2.2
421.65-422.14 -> 2.4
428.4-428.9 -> 4.6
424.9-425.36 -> 3.3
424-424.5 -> 1.2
